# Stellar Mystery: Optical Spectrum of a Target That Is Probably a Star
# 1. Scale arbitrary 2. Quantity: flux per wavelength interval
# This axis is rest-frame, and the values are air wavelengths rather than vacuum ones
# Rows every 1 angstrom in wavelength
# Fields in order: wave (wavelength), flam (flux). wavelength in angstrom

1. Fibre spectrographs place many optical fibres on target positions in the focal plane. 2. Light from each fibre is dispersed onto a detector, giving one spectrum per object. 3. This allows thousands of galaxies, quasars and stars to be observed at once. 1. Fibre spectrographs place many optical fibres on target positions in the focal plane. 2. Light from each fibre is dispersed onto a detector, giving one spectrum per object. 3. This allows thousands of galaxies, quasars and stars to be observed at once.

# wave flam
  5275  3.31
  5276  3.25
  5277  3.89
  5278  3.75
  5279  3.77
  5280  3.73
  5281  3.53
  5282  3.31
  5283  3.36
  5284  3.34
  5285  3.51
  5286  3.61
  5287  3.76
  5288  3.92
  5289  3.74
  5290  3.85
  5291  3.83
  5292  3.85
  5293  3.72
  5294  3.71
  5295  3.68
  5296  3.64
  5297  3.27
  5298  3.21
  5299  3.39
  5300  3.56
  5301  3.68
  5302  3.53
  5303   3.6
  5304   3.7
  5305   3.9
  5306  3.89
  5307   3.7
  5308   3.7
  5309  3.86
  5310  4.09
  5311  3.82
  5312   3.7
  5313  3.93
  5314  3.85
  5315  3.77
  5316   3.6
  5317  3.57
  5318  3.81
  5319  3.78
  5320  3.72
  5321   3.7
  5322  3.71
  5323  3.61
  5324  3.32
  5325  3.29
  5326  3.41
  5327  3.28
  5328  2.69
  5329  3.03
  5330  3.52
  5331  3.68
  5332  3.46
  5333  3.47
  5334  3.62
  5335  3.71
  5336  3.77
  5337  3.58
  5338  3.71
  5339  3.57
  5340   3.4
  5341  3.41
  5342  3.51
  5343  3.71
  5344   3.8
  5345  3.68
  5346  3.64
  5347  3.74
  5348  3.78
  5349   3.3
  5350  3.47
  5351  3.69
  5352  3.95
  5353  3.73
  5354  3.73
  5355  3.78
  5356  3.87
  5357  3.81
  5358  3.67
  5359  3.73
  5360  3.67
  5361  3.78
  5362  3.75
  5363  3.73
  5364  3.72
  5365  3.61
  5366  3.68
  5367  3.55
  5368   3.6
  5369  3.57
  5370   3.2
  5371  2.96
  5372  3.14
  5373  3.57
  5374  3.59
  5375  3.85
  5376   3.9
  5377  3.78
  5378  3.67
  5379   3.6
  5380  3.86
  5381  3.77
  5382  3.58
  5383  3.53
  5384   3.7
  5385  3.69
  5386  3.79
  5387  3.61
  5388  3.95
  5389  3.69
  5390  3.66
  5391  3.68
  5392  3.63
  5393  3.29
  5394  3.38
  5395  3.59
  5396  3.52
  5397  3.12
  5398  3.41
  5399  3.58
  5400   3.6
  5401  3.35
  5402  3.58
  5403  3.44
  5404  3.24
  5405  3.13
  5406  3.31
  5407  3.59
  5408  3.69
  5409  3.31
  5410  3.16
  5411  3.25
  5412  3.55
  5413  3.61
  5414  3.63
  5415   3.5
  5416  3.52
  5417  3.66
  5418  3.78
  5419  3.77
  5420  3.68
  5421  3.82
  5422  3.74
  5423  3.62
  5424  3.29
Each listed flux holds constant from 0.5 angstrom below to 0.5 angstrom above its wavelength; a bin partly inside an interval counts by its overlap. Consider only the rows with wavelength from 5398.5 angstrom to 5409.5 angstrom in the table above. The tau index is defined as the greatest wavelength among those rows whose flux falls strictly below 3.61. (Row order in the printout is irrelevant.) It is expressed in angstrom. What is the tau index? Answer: 5409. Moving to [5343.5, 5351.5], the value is 5350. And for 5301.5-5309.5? 5303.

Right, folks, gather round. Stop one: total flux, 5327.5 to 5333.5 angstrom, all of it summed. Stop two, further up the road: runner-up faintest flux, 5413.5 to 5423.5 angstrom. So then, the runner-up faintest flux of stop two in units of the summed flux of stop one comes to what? 0.177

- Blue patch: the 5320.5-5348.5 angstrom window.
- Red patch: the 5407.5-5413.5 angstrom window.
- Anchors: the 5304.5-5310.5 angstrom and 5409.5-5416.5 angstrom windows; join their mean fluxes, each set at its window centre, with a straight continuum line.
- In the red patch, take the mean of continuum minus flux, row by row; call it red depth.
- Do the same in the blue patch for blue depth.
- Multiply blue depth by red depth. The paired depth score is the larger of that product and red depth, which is 0.04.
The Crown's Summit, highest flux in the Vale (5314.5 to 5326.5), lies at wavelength 5318 angstrom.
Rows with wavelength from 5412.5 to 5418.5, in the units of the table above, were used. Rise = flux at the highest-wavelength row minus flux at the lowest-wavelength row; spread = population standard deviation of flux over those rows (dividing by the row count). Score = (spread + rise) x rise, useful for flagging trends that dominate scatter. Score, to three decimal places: 0.045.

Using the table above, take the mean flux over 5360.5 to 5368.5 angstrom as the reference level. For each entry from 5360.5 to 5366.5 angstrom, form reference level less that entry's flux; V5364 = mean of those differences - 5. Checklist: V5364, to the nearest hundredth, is -5.03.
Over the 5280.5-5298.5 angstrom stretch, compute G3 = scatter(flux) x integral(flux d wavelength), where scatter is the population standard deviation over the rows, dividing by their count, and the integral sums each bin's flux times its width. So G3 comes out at 14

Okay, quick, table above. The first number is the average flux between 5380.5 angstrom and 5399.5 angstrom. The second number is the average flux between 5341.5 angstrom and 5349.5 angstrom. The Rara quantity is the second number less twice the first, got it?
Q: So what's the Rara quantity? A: -3.53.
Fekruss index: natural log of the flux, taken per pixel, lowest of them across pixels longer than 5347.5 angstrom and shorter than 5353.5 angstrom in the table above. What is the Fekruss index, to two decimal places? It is 1.19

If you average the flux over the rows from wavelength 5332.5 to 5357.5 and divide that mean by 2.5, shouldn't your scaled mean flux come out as 1.46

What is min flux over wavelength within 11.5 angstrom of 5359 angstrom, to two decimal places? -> 3.20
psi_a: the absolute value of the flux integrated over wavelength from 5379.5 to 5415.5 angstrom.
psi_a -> 127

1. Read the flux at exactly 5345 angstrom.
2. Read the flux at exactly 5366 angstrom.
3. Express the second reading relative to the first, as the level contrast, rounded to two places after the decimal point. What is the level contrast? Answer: 1.00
